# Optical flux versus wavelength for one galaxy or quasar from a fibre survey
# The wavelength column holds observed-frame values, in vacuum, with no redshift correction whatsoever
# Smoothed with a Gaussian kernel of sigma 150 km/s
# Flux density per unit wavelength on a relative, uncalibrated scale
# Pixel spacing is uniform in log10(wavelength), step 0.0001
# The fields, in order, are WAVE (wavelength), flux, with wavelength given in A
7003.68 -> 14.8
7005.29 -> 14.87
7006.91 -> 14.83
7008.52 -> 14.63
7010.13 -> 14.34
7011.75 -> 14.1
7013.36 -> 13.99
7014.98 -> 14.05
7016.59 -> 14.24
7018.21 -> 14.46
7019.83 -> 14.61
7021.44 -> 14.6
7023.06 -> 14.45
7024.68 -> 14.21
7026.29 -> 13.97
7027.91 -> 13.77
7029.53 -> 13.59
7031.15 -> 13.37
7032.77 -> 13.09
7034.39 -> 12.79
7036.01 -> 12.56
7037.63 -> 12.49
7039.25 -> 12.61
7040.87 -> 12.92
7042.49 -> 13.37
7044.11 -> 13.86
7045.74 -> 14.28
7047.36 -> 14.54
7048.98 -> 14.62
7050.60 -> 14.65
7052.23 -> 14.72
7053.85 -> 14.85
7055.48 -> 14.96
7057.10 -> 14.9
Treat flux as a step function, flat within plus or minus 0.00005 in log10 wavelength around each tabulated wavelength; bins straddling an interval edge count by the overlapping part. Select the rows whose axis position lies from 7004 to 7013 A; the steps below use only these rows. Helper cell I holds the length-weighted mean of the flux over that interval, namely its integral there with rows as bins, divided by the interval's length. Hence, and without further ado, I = 14.5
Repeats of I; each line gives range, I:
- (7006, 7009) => 14.7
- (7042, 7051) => 14.2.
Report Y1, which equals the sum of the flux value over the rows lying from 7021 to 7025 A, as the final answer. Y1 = 43.3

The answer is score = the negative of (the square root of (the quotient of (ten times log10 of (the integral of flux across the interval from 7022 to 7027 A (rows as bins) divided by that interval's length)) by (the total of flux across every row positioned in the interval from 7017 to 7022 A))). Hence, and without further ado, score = -0.514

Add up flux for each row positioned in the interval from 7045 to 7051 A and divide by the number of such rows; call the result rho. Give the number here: 14.5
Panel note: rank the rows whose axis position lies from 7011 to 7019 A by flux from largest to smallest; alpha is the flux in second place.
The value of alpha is 14.24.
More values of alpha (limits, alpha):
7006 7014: 14.63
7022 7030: 14.21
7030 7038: 13.09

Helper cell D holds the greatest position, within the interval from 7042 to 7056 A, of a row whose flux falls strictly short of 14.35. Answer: 7045.74 A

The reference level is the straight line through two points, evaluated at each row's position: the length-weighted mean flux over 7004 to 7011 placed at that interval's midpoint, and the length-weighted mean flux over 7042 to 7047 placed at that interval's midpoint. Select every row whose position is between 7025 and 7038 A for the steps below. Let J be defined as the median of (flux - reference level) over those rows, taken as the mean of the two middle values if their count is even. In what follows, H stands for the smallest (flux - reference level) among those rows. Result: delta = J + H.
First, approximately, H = -1.6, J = -0.9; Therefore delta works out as -2.5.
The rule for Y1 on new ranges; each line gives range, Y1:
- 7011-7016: 42.1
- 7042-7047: 41.5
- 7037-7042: 38.0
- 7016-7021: 43.3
